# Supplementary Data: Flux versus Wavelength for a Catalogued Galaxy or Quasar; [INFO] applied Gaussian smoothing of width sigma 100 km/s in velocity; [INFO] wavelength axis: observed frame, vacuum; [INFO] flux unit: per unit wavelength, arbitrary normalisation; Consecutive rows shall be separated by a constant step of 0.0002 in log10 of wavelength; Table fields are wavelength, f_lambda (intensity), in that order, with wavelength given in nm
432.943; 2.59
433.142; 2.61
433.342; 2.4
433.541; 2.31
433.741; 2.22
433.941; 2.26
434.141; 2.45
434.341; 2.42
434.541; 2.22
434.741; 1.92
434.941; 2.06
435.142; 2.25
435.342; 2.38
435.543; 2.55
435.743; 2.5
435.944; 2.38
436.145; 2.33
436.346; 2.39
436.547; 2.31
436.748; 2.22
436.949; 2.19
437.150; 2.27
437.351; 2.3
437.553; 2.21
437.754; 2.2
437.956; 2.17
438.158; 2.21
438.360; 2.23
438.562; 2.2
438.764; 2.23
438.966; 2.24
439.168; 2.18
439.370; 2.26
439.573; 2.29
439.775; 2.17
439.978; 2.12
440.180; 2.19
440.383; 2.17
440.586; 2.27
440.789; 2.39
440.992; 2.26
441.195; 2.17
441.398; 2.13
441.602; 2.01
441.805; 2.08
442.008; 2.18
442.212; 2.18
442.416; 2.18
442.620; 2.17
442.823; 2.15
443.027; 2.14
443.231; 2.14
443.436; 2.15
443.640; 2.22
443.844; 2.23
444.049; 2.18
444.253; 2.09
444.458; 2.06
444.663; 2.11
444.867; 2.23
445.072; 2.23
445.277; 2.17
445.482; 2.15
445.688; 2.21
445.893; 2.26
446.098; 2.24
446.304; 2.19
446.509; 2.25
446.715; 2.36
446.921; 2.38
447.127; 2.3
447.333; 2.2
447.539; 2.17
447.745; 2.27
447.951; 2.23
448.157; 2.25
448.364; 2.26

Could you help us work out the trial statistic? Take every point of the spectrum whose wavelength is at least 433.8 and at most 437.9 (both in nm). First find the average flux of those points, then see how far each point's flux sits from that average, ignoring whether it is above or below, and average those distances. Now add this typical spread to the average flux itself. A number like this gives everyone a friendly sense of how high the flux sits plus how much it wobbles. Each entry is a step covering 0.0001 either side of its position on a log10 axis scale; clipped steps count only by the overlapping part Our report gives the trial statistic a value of 2.40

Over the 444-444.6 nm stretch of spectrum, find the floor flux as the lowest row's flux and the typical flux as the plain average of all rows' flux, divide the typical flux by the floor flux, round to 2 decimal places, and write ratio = 1.02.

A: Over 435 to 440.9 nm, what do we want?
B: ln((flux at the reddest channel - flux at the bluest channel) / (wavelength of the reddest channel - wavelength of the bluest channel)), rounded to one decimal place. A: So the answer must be -3.7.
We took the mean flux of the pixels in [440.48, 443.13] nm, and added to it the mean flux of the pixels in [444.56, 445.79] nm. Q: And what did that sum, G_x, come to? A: 4.36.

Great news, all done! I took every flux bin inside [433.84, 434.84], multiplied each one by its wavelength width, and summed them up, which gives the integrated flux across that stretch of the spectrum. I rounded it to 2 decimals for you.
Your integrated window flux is 2.25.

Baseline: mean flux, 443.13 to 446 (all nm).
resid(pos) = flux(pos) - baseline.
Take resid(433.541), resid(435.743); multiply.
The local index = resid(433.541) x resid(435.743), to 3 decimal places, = 0.045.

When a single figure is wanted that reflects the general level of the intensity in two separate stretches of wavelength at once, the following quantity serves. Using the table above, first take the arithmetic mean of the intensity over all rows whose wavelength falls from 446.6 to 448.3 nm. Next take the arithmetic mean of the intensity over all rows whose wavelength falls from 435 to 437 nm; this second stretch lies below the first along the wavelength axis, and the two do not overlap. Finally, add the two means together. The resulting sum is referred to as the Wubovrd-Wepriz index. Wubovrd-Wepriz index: 4.62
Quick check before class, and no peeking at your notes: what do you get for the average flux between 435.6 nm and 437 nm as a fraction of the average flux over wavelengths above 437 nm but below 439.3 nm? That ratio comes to 1.05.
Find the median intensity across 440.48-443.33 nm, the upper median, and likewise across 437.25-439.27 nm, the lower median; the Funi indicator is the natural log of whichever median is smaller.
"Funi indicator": 0.77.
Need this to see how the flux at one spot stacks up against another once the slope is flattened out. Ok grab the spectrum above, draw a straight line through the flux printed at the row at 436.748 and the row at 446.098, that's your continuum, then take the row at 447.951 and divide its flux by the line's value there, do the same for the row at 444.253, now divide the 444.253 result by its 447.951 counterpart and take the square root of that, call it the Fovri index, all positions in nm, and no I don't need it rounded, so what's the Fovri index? 0.97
